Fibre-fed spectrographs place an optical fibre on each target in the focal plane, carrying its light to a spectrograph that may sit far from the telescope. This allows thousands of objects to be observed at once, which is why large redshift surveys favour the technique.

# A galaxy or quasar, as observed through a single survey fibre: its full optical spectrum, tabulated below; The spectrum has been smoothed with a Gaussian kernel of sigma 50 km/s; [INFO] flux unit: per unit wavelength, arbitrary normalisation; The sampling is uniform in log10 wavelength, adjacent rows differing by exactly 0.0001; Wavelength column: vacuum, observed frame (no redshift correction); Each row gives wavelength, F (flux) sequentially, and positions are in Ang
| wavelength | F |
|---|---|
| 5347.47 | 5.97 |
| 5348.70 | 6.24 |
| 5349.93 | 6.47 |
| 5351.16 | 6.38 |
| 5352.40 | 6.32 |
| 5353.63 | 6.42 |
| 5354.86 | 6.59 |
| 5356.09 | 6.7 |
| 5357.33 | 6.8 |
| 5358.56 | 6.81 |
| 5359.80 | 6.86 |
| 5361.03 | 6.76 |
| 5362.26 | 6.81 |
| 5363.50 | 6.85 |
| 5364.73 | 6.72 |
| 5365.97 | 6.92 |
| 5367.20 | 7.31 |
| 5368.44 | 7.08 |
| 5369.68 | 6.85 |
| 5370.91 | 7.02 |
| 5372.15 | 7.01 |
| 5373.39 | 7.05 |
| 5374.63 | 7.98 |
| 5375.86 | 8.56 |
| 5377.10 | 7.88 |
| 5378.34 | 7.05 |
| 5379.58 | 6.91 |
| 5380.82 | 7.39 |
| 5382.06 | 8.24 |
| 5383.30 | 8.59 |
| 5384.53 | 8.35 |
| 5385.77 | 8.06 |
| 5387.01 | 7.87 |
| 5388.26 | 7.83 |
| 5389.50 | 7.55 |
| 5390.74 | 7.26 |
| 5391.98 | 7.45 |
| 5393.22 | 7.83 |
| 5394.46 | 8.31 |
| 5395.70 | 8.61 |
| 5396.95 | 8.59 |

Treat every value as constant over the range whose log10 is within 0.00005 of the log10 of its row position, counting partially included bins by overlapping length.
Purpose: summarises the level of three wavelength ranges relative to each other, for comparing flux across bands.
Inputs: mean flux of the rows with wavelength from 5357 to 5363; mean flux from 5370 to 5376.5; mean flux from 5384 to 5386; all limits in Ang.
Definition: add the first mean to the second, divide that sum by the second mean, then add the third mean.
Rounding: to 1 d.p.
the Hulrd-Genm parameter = 10.1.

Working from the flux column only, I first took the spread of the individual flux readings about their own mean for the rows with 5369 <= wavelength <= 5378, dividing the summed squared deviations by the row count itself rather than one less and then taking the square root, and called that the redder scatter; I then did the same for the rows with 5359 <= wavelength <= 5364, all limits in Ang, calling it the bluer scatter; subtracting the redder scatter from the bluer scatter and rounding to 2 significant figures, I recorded -0.57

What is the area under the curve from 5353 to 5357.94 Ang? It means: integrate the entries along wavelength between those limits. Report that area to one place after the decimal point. 32.7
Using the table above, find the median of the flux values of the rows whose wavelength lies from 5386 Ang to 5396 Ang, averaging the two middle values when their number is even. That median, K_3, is 7.83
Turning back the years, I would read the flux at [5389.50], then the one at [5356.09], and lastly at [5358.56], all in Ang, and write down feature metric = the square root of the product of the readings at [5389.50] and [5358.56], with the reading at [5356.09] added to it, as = 13.9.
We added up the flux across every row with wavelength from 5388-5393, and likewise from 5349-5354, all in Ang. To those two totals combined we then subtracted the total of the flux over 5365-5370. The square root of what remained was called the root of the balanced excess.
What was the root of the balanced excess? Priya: 5.25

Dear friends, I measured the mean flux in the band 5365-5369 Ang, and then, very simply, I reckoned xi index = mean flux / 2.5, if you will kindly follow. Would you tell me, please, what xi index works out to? 2.8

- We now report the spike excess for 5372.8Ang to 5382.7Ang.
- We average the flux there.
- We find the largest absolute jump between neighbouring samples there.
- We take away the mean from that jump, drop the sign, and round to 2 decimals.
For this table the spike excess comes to 6.70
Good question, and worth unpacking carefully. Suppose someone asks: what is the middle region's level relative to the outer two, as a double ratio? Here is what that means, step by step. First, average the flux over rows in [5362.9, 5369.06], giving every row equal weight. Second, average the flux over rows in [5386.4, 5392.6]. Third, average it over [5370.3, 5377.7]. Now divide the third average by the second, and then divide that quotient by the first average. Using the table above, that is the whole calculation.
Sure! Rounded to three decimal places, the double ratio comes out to 0.143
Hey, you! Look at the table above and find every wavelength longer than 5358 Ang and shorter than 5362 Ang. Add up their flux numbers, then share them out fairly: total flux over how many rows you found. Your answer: 6.8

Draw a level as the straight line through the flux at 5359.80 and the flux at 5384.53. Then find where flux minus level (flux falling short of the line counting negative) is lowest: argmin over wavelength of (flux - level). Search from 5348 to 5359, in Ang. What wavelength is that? 5352.40 Ang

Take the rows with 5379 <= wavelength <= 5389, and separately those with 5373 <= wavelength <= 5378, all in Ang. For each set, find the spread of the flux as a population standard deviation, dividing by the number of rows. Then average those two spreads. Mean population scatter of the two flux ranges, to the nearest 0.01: 0.52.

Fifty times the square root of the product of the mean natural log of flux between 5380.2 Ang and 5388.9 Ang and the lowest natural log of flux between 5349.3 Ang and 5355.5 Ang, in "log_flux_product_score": 98.0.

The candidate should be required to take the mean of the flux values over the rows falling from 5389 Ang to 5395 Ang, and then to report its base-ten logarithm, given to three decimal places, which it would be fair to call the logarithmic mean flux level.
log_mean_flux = 0.885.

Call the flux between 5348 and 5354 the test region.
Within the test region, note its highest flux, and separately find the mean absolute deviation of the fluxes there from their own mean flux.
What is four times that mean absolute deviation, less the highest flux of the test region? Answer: -6.2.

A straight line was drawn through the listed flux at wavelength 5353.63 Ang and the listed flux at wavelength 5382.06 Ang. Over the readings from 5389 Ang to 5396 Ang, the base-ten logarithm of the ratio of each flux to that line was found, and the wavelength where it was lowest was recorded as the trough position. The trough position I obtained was 5390.74 Ang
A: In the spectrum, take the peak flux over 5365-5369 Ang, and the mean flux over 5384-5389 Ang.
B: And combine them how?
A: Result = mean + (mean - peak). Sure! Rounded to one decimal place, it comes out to 8.7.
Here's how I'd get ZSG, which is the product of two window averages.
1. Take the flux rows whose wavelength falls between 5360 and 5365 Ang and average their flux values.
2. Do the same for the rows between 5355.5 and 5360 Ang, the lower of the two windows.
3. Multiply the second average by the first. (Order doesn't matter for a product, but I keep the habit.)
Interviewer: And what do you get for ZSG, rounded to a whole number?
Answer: 46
